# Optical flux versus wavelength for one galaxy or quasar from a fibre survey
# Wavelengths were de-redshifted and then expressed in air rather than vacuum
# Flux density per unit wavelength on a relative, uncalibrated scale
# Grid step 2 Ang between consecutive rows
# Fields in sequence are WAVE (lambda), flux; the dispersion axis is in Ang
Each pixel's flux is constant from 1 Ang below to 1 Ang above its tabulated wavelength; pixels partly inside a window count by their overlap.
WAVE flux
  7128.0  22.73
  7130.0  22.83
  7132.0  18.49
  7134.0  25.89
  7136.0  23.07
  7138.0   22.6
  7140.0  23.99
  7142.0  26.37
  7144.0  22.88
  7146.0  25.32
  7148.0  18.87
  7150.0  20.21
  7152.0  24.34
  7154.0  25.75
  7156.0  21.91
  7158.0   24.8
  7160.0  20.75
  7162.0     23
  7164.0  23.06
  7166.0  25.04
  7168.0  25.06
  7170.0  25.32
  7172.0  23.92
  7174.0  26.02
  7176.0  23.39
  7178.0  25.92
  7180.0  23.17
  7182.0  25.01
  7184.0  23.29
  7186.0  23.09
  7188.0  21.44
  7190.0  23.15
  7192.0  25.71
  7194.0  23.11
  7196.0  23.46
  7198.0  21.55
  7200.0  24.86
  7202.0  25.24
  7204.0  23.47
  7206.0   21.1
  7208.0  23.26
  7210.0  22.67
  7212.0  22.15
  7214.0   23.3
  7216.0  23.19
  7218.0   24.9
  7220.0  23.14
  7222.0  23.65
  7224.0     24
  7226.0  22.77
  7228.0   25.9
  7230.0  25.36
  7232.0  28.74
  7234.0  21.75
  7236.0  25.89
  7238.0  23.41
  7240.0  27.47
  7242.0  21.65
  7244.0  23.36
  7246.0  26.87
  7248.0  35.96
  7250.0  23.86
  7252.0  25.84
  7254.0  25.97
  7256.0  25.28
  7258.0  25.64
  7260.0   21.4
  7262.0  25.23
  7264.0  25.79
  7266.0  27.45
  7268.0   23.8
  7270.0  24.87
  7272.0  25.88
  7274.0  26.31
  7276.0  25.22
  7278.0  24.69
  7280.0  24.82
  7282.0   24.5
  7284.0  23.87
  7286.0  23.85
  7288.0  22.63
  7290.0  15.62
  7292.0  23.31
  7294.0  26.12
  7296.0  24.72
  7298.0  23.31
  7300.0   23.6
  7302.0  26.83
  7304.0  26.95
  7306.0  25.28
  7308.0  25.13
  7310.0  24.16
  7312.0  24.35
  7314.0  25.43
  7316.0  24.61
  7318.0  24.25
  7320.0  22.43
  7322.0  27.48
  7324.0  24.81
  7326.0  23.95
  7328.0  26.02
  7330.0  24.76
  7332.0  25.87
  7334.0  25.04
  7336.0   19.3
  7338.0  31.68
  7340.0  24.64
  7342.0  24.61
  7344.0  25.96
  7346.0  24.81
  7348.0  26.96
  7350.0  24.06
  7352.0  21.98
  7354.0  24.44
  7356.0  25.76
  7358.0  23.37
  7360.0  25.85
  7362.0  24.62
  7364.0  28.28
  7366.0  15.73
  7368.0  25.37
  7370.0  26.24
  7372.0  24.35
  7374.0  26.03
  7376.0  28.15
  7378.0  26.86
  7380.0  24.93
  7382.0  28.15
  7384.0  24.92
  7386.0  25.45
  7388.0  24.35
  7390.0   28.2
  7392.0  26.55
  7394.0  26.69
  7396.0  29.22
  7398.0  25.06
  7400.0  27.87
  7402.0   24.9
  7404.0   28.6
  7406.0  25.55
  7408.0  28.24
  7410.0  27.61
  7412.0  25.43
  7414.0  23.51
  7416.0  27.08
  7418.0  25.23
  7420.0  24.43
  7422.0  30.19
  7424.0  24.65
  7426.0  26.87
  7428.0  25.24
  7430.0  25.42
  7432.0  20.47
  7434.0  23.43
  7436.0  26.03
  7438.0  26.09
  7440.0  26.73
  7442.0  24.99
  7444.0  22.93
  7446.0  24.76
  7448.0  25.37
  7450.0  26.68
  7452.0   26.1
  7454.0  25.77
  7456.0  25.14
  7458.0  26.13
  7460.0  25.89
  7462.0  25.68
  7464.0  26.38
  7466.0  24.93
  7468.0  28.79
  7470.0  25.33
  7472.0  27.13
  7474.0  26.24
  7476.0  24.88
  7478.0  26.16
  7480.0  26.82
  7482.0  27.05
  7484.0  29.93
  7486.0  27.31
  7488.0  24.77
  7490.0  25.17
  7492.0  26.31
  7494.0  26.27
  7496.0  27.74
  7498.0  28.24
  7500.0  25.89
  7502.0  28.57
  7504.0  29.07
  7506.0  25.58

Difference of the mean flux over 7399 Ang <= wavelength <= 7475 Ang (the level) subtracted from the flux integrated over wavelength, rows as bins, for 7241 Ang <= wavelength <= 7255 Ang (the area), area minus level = 341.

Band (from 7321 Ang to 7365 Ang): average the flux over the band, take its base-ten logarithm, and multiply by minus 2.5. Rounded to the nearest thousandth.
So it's -3.503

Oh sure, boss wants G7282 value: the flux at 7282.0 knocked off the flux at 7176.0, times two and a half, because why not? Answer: -2.8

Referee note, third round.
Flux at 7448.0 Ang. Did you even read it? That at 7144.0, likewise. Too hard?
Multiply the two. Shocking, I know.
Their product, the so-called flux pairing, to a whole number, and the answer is 580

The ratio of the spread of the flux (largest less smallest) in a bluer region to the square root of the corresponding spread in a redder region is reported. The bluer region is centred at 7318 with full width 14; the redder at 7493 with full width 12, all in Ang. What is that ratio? 2.7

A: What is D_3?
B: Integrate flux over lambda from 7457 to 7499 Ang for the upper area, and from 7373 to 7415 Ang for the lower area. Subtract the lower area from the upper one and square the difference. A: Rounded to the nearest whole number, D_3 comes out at 3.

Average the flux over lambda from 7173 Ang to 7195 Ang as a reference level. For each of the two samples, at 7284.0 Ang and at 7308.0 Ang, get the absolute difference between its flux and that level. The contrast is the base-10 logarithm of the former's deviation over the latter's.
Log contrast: -1.3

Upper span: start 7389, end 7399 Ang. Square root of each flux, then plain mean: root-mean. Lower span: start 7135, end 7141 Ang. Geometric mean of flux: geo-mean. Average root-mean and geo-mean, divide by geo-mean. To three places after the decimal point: 0.612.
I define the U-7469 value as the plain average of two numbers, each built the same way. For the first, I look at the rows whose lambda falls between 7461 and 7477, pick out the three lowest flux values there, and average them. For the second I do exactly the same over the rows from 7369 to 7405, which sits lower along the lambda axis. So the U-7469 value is 24.8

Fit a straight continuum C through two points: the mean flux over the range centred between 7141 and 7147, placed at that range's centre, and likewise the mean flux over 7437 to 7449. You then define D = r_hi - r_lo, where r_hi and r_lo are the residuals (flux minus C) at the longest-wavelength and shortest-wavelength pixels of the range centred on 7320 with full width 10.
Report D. 0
